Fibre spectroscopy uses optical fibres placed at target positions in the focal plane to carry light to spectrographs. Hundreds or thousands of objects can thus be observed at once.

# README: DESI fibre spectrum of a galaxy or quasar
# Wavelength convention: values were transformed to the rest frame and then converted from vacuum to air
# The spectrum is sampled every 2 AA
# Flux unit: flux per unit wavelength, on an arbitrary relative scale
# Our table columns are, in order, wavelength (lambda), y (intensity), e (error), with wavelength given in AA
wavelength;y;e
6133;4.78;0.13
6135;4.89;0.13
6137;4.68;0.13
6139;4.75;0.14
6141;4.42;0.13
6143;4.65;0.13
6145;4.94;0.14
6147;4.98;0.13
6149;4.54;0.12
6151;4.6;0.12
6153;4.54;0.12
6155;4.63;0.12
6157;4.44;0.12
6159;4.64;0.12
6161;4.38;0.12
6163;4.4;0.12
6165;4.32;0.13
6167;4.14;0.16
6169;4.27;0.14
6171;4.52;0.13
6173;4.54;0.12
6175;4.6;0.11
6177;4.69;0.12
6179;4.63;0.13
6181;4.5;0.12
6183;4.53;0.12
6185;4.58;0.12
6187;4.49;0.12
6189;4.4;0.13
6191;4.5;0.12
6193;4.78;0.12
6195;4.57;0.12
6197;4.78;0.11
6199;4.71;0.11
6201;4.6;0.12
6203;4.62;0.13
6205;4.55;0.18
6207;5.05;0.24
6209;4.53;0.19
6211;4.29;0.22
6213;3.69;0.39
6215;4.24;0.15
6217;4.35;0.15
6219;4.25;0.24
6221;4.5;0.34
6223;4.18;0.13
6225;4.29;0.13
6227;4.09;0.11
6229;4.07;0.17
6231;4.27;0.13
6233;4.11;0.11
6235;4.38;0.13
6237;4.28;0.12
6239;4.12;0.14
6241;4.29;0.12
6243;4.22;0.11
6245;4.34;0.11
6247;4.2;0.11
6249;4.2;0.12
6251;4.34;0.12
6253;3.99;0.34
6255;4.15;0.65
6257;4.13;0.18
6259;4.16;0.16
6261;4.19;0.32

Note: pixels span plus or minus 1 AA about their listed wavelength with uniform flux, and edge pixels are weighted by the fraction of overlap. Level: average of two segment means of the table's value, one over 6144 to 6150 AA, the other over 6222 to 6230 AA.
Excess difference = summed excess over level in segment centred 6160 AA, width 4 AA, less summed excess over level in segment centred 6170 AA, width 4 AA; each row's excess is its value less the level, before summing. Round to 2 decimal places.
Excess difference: 0.23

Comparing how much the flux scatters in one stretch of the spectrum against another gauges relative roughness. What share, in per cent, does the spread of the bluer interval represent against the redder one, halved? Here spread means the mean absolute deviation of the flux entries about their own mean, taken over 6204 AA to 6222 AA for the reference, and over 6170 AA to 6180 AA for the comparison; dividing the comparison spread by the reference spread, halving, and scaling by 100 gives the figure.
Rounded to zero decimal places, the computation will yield 11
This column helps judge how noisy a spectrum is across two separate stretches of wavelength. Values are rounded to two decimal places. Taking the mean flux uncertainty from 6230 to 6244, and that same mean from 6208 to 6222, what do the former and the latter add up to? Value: 0.36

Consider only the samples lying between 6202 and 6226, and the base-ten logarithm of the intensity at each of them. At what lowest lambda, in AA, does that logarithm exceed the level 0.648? 6203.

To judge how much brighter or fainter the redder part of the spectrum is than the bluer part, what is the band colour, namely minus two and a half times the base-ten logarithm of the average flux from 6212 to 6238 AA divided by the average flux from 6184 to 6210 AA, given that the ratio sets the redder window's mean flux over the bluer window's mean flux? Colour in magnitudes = 0.10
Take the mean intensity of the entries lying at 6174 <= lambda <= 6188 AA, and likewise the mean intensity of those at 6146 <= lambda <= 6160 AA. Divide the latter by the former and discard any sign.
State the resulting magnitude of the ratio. 1.01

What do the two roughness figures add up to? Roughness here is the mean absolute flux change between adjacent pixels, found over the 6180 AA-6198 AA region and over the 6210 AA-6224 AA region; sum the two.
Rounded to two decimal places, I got 0.45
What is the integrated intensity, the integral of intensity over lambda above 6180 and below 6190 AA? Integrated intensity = 45.0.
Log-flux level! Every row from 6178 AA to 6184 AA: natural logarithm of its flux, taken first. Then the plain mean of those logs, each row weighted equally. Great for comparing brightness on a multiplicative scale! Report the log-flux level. 1.52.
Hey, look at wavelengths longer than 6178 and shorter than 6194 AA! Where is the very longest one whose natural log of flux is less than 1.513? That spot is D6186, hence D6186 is 6191 AA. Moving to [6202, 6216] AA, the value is 6215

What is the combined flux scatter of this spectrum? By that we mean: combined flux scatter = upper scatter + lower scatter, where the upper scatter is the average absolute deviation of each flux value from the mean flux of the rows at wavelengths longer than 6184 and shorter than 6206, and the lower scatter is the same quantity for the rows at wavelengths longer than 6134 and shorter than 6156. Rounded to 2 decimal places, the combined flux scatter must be 0.23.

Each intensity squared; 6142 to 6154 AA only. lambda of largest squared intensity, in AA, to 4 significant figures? 6147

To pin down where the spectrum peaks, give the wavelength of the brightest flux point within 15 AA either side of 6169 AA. 6177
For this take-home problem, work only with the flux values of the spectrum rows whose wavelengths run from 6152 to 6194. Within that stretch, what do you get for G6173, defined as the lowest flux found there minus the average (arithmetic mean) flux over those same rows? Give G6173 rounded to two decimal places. -0.36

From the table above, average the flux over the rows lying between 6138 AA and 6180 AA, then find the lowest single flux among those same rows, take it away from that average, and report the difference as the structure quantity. 0.4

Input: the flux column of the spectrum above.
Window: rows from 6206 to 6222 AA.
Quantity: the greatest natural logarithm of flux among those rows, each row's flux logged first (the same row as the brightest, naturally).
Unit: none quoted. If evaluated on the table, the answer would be 1.62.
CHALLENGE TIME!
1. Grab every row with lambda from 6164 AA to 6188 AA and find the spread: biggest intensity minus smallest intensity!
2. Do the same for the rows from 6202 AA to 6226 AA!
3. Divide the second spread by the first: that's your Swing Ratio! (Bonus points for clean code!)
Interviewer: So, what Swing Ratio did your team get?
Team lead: 2.47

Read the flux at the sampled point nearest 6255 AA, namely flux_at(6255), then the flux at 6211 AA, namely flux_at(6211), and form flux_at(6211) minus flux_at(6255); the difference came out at 0.140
